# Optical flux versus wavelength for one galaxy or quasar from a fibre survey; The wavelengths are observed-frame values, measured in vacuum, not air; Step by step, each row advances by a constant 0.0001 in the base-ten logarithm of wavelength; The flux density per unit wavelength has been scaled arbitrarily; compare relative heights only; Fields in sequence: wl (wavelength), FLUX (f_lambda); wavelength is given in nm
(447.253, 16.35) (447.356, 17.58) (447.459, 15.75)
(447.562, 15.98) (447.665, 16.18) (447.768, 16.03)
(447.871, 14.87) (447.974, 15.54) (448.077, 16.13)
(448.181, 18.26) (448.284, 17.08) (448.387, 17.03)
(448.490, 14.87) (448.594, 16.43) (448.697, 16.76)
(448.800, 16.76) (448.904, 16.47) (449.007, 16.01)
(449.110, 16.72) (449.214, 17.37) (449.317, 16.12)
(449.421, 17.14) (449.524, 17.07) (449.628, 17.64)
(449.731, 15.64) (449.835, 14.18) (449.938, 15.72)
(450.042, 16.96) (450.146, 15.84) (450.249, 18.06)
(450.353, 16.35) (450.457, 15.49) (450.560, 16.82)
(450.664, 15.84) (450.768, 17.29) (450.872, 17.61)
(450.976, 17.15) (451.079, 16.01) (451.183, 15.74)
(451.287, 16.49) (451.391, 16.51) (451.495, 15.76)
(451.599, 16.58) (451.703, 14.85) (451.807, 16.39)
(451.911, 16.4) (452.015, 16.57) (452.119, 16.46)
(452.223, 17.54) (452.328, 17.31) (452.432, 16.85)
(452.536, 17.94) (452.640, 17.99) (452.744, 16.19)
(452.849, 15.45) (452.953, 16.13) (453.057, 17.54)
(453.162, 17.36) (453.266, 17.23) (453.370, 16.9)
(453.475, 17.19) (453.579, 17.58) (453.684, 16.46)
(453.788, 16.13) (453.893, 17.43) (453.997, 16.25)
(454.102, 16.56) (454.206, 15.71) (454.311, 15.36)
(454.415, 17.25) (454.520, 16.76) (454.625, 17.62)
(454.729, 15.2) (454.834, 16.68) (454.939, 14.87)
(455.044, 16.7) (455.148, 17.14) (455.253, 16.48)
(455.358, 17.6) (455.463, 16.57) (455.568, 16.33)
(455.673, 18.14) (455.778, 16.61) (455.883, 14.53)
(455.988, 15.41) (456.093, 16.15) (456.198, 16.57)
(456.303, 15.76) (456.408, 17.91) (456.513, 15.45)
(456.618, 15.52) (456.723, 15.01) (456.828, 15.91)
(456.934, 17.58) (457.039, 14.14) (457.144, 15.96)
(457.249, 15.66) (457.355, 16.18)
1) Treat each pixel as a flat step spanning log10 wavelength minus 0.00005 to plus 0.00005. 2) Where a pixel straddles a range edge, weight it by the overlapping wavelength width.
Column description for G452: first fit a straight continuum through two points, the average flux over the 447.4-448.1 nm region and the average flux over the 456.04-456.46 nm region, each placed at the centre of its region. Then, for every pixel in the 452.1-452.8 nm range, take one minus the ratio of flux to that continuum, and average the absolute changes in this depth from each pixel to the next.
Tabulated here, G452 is 0.048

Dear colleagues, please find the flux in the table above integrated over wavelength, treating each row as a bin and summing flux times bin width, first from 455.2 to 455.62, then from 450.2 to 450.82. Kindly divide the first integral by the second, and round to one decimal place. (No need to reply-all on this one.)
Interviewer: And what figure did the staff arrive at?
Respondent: 0.7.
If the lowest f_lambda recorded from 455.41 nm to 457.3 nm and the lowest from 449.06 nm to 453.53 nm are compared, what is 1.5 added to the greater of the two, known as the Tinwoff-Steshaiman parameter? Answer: 15.7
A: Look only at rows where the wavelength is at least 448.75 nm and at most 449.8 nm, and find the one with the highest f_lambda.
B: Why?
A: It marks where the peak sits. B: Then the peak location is 449.628 nm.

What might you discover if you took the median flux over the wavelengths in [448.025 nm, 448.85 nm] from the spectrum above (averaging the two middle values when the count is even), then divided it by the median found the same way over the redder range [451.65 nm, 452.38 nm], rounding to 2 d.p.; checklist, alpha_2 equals 1.02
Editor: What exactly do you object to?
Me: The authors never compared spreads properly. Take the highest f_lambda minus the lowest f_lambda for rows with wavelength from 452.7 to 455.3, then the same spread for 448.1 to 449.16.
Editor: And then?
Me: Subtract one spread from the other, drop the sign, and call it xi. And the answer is 0.64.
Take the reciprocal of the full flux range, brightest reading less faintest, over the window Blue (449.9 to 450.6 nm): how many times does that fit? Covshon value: 0.39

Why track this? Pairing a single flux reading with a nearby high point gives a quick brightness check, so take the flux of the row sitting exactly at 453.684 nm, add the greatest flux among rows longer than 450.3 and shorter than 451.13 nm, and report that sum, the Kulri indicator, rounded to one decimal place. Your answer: 34.1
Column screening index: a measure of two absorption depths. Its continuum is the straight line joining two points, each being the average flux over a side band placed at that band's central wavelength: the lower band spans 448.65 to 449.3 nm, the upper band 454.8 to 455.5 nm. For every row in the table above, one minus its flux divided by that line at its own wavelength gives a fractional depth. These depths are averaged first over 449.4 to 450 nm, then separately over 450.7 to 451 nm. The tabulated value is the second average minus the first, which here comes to -0.07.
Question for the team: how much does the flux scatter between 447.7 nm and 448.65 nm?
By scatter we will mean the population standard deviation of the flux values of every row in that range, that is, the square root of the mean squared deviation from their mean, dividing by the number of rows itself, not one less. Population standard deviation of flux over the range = 1.0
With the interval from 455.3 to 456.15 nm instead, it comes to 1.1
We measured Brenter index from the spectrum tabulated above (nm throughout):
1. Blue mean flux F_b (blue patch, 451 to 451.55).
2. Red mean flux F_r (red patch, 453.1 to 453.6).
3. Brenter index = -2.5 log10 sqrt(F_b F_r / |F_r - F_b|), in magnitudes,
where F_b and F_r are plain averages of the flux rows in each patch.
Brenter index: -3.0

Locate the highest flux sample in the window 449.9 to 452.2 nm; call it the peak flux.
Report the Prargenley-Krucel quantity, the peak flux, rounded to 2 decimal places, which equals 18.06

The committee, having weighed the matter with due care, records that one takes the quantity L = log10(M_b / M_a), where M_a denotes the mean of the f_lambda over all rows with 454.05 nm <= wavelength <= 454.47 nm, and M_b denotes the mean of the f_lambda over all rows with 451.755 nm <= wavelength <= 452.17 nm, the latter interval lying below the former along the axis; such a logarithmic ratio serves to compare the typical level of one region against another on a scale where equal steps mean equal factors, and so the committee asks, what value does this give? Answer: 0.006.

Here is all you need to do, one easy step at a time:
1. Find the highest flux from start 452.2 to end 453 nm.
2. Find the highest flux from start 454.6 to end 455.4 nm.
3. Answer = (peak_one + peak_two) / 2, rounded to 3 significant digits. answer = 17.8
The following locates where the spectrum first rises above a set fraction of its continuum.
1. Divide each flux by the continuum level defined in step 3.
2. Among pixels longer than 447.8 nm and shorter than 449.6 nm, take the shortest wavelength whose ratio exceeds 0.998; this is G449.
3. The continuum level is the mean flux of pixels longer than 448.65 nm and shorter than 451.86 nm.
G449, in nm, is 448.181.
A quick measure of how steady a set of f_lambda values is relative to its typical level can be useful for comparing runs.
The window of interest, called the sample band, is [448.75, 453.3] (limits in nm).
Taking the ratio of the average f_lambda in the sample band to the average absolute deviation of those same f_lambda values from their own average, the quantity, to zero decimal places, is 25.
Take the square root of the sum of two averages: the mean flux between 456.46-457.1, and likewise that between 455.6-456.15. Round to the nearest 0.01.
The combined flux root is 5.64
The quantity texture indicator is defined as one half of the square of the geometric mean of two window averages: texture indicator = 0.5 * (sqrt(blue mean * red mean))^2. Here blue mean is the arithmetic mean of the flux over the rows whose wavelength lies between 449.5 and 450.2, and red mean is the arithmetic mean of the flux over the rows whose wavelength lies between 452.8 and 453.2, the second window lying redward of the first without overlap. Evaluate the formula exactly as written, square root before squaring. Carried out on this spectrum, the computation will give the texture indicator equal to 134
